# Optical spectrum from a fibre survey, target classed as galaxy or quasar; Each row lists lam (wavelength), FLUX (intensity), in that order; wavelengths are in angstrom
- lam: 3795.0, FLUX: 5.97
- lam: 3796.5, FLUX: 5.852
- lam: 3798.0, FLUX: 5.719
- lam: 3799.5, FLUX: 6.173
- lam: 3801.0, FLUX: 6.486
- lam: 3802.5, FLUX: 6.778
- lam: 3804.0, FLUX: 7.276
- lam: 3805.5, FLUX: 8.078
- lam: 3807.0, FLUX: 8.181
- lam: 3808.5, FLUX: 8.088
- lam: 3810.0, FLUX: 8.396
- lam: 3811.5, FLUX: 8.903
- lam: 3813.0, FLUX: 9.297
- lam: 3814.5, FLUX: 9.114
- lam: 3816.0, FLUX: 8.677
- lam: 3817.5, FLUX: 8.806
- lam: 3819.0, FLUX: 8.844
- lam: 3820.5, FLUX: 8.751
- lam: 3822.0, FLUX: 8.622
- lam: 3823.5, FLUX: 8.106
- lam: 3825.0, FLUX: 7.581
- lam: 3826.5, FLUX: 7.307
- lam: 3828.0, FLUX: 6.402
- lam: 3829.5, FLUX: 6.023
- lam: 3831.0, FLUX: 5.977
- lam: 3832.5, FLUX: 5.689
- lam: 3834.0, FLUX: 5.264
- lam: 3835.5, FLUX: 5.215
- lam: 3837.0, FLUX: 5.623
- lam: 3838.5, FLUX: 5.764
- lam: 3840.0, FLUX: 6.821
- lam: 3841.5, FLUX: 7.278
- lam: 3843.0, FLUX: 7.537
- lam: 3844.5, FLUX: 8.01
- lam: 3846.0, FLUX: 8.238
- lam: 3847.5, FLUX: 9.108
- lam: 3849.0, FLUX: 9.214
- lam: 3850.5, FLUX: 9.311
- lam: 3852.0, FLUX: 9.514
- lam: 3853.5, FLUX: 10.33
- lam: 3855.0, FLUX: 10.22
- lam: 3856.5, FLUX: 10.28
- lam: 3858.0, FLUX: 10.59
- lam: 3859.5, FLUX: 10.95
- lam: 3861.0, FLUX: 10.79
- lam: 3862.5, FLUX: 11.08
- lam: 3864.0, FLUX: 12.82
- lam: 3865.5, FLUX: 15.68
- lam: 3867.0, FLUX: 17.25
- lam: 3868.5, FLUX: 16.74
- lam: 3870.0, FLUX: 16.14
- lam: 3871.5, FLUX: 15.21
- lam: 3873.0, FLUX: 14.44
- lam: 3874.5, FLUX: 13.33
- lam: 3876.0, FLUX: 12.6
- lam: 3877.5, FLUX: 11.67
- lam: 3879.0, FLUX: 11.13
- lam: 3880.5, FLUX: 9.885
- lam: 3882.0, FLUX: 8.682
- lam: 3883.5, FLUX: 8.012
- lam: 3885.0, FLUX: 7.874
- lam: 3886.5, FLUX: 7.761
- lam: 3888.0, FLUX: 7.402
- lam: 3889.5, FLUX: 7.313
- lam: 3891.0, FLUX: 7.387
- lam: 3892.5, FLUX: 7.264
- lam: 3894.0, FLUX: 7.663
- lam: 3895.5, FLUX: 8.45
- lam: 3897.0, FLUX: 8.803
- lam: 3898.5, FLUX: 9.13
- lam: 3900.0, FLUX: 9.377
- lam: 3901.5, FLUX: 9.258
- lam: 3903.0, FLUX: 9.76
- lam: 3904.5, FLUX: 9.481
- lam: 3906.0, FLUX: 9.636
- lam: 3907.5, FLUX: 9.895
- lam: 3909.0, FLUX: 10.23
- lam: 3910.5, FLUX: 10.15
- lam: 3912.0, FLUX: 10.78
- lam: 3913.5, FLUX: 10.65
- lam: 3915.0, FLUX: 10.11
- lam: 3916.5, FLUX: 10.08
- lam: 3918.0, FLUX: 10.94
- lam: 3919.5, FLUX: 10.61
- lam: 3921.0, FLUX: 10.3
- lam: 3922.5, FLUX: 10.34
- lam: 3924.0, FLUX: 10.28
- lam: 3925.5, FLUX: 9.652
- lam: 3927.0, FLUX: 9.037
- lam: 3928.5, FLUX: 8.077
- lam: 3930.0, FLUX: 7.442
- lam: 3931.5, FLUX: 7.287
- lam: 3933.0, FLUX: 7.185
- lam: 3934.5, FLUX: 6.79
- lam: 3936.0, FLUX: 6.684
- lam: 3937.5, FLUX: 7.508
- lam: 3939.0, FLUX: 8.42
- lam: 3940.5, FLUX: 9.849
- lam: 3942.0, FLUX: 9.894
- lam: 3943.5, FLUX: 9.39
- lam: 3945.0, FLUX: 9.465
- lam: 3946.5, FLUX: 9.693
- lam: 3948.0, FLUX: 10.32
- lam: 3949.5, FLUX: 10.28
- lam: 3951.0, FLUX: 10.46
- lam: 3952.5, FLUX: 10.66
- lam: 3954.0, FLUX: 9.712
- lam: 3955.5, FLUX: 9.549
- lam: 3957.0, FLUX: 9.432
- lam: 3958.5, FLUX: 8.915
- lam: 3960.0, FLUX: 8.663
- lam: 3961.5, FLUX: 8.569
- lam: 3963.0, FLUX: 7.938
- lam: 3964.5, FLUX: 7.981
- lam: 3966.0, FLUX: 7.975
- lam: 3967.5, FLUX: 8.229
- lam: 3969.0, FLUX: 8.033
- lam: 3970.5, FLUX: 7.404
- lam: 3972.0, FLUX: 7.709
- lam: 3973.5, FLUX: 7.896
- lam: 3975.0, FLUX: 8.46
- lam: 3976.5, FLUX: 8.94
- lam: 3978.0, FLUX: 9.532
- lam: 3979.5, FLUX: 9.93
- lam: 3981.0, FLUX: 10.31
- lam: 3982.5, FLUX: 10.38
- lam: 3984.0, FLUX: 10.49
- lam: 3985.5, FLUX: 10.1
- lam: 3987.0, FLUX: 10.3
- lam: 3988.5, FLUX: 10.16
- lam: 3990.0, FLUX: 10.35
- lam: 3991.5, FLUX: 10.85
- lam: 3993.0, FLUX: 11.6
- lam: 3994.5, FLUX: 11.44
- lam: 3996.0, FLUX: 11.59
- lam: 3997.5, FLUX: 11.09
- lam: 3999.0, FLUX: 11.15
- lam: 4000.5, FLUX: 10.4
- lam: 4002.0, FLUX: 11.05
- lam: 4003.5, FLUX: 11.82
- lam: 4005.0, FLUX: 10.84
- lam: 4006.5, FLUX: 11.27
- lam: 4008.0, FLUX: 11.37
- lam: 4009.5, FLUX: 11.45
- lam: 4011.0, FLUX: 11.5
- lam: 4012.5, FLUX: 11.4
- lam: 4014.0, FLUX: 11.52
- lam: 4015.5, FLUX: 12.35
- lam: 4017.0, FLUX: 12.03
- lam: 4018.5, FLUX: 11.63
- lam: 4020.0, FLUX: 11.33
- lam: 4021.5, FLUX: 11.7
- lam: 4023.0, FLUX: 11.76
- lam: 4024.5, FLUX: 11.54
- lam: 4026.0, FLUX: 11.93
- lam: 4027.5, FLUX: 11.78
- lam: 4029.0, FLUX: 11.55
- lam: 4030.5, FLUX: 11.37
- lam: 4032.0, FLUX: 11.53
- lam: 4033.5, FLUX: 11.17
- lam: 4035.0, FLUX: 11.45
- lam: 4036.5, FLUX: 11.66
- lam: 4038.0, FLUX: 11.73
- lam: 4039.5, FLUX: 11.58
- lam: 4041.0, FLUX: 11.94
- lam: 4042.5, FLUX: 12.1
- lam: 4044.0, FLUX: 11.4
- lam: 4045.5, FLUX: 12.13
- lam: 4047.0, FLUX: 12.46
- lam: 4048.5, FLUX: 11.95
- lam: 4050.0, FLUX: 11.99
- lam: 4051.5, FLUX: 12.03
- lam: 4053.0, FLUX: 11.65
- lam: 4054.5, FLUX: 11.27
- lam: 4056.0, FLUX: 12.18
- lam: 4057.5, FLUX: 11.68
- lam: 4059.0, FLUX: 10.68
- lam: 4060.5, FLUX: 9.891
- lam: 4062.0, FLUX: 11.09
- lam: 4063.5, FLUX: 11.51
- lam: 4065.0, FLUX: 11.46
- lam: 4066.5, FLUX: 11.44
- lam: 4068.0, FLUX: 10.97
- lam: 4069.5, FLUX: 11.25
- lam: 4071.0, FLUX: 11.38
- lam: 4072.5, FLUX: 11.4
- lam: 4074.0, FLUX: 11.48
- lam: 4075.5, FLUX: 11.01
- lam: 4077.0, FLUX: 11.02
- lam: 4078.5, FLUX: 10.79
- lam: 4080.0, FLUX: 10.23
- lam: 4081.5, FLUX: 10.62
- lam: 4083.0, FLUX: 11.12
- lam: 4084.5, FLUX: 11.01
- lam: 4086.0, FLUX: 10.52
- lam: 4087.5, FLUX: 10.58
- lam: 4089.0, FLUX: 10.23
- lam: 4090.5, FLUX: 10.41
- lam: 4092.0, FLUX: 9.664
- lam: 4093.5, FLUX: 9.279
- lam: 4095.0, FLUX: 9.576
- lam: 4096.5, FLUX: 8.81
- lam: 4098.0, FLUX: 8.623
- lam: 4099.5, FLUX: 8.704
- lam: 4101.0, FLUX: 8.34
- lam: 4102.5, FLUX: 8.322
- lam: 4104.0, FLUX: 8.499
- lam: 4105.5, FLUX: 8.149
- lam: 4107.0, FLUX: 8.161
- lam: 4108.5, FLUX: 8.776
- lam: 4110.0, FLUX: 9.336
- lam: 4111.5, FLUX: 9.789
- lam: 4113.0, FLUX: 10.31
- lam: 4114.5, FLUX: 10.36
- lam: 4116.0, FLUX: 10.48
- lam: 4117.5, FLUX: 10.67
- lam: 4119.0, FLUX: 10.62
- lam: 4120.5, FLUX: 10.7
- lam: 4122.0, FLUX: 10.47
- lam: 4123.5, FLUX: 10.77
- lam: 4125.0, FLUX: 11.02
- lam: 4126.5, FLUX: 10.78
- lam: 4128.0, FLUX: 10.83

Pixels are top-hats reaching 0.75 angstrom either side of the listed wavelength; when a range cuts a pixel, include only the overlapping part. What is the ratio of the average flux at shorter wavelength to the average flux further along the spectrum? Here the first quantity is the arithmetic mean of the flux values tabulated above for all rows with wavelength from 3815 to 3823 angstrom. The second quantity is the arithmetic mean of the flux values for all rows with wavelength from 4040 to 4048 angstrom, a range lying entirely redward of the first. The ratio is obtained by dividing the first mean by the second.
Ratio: 0.73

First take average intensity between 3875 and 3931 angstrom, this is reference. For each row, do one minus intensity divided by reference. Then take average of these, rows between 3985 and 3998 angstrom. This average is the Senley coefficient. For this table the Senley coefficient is -0.2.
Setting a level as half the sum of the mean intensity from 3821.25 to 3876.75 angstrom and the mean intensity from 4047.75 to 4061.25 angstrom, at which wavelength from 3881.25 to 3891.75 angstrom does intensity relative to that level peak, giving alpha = 3882.0 angstrom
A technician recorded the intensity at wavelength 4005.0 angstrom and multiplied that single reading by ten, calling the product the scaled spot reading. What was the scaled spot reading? 108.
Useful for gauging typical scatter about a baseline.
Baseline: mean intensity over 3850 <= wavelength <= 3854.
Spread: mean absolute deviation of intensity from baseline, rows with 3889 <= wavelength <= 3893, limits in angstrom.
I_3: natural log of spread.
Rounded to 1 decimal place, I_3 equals 0.9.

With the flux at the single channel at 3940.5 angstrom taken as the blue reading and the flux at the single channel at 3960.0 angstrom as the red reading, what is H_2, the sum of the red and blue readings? 18.5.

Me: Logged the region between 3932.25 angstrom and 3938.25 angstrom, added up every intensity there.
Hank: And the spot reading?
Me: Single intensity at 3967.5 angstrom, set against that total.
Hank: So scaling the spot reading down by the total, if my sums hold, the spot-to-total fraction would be 0.29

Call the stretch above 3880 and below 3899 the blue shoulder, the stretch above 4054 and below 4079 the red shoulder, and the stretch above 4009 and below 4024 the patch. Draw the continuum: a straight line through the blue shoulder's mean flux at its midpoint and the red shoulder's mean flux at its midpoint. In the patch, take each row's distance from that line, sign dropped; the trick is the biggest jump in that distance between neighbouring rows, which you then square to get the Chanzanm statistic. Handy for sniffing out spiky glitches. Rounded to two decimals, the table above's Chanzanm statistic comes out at 0.65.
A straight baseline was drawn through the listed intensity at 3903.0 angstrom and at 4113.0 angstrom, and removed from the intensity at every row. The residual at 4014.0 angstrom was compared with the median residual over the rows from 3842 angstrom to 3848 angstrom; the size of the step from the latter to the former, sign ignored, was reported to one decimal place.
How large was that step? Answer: 3.0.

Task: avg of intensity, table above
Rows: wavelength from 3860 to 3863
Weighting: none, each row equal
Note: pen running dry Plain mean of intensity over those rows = 11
